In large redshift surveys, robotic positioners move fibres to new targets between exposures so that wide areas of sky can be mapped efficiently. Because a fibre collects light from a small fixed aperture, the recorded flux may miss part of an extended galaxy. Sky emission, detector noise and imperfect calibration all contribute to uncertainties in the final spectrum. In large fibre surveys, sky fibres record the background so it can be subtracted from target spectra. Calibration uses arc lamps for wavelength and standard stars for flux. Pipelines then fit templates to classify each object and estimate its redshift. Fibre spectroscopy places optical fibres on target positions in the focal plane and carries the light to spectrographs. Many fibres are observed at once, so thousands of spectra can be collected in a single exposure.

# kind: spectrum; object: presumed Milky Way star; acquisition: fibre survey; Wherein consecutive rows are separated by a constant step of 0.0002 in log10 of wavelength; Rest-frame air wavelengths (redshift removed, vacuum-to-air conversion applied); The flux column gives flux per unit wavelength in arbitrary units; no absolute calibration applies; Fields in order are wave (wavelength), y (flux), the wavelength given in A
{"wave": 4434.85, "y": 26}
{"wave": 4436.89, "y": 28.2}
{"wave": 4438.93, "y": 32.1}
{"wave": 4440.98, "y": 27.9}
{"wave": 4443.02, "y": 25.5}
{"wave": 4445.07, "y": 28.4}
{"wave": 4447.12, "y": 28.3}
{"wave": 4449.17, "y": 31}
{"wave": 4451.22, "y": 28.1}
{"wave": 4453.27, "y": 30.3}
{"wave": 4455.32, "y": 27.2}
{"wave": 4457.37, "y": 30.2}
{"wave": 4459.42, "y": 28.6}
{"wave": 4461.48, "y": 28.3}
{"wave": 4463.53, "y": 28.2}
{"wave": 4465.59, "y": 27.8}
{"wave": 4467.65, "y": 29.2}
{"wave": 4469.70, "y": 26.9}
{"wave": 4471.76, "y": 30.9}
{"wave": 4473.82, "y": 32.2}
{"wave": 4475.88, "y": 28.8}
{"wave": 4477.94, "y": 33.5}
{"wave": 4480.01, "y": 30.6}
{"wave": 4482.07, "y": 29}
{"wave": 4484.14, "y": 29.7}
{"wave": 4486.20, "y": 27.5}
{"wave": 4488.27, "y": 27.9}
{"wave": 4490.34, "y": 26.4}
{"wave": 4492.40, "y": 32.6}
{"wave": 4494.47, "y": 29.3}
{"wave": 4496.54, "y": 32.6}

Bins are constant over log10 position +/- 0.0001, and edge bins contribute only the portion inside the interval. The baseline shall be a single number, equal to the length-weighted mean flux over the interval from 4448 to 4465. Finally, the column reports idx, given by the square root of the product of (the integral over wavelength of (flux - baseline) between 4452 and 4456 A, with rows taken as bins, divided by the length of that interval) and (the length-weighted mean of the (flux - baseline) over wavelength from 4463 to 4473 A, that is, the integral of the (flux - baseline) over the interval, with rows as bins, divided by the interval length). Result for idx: 0.16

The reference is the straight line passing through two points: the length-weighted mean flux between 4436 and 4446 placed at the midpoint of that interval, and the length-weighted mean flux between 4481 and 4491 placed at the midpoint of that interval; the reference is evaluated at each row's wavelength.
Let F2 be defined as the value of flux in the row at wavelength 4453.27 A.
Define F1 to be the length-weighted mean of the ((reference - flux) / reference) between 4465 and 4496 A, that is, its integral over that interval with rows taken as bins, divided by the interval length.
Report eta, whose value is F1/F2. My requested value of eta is -0.0016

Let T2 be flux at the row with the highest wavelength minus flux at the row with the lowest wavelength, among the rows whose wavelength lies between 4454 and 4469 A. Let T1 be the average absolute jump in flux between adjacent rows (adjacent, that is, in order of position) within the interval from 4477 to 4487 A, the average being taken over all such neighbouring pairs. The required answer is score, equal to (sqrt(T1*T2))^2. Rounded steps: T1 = 1.85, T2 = 2.0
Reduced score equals 4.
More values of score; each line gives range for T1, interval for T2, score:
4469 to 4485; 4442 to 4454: 13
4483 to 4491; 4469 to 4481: 5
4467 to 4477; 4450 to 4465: 0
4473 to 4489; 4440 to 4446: 1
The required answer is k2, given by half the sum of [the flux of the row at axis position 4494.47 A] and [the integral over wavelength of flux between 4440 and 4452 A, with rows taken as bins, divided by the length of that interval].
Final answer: 28.7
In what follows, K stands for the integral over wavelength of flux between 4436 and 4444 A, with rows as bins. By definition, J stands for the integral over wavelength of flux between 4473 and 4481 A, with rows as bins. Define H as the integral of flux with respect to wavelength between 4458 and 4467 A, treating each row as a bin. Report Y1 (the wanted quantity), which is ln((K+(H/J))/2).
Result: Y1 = 4.739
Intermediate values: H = 255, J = 250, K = 228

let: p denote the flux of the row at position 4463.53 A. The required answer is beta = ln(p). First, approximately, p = 28.2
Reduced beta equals 3.34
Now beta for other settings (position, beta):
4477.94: 3.51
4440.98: 3.33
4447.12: 3.34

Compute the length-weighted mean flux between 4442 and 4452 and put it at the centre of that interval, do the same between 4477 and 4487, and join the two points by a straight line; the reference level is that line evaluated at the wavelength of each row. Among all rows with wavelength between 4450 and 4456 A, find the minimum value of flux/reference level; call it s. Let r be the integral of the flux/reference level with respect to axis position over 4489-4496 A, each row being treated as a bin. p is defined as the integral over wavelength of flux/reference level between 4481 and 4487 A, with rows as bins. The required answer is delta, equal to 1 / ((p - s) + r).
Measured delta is 0.0866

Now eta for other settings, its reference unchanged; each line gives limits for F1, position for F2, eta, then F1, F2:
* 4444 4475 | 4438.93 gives -0.0008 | -0.025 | 32.1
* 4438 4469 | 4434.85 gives -0.0005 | -0.013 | 26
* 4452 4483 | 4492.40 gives -0.0013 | -0.041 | 32.6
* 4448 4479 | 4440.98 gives -0.0014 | -0.039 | 27.9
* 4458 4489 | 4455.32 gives -0.0014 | -0.038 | 27.2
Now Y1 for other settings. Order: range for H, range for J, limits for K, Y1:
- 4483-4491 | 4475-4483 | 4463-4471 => 4.726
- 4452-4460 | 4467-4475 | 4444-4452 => 4.755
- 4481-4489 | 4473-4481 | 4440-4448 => 4.705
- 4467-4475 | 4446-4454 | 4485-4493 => 4.738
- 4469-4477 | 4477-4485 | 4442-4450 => 4.731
